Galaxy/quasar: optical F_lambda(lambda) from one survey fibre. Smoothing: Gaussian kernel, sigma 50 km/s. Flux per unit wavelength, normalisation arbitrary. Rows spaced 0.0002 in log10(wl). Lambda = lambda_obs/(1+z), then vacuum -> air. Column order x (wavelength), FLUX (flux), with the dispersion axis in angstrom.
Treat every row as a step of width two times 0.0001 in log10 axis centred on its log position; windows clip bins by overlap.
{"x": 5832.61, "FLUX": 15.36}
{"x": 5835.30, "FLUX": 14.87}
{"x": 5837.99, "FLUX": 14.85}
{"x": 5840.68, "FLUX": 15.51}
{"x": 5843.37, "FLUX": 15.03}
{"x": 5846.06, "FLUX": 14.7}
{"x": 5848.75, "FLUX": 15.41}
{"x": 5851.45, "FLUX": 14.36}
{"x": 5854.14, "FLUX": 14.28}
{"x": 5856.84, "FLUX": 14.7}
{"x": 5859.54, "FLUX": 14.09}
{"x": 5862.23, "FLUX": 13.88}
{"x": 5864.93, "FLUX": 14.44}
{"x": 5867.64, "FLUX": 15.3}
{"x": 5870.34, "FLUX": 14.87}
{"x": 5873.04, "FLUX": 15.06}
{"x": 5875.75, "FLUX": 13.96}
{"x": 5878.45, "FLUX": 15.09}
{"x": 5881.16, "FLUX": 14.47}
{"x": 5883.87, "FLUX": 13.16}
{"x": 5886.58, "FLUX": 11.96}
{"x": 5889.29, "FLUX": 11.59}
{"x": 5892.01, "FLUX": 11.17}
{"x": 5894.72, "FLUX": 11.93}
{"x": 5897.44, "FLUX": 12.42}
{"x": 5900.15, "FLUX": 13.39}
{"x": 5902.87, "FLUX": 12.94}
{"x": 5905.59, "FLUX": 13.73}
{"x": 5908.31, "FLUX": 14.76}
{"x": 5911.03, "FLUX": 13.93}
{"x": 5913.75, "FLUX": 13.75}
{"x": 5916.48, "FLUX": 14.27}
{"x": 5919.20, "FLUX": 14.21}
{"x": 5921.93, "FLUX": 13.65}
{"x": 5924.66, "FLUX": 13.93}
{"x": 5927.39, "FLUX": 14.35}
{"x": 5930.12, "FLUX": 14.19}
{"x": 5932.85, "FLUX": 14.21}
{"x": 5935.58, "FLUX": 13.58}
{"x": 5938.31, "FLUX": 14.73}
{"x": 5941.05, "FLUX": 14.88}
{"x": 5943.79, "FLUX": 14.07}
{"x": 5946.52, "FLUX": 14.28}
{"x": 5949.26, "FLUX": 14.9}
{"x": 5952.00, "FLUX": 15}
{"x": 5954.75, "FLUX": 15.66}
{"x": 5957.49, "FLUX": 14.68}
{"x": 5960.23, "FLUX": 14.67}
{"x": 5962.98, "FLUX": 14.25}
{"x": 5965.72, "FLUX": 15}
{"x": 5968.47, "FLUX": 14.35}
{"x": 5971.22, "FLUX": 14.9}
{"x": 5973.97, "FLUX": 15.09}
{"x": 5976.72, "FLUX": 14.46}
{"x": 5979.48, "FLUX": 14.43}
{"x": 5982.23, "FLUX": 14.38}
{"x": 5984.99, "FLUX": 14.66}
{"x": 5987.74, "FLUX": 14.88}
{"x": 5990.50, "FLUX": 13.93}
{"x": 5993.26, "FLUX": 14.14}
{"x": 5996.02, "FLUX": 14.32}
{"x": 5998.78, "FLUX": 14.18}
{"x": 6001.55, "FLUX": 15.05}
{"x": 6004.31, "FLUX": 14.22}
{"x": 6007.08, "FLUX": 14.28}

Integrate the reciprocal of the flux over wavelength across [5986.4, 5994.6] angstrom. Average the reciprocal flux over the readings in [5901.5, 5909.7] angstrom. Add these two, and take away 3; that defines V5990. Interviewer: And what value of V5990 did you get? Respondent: -2.35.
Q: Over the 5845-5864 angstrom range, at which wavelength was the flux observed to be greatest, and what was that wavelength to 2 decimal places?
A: 5848.75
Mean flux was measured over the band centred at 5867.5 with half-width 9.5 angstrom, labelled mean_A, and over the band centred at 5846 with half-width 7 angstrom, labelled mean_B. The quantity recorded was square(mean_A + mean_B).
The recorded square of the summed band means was 871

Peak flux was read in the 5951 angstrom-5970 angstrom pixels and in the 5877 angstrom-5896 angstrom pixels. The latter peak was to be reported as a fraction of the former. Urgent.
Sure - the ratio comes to 0.96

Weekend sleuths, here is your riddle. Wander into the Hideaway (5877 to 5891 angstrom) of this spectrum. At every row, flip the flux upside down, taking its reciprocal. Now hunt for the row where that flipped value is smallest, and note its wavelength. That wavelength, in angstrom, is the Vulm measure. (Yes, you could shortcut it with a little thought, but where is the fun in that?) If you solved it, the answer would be 5878.45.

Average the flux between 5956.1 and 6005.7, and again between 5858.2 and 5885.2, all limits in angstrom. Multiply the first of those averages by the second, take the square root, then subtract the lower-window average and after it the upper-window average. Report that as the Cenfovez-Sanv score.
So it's -14.5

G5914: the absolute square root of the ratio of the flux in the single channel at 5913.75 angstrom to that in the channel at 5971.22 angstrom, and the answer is 0.96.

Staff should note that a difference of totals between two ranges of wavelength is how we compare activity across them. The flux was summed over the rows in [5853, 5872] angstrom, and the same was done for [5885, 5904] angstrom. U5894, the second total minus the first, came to -16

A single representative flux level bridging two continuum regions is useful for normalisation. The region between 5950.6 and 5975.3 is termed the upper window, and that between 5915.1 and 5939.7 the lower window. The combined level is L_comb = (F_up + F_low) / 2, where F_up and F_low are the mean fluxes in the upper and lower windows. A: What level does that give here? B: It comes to 14.5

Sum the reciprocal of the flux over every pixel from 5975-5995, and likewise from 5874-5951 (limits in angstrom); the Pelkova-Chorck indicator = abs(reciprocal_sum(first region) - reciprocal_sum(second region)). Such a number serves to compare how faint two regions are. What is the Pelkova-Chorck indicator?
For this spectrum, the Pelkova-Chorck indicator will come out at 1.6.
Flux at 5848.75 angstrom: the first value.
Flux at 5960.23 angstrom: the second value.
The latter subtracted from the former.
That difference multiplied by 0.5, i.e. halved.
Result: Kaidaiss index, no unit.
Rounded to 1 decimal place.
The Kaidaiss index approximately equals 0.4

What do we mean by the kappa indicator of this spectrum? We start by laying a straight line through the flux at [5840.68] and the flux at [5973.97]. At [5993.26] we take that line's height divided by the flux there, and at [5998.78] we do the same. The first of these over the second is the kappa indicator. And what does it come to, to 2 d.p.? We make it 1.00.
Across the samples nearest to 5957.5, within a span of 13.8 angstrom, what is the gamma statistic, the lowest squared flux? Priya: 203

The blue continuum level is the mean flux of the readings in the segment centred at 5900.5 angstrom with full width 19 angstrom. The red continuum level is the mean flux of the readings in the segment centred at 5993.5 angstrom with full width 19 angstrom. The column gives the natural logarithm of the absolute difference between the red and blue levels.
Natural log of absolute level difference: 0.4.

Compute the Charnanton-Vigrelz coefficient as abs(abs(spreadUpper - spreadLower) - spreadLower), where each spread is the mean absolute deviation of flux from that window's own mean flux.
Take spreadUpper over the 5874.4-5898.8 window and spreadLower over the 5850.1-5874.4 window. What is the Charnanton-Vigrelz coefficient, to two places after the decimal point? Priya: 0.40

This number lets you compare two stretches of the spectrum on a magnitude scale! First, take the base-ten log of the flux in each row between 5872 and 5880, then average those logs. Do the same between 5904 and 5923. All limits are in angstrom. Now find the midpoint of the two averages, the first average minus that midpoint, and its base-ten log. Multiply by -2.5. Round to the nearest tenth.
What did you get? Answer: 5.0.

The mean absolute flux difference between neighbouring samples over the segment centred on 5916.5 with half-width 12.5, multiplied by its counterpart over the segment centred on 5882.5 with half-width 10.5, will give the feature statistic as 0.43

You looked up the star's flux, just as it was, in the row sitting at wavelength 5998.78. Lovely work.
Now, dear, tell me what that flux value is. 14.18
